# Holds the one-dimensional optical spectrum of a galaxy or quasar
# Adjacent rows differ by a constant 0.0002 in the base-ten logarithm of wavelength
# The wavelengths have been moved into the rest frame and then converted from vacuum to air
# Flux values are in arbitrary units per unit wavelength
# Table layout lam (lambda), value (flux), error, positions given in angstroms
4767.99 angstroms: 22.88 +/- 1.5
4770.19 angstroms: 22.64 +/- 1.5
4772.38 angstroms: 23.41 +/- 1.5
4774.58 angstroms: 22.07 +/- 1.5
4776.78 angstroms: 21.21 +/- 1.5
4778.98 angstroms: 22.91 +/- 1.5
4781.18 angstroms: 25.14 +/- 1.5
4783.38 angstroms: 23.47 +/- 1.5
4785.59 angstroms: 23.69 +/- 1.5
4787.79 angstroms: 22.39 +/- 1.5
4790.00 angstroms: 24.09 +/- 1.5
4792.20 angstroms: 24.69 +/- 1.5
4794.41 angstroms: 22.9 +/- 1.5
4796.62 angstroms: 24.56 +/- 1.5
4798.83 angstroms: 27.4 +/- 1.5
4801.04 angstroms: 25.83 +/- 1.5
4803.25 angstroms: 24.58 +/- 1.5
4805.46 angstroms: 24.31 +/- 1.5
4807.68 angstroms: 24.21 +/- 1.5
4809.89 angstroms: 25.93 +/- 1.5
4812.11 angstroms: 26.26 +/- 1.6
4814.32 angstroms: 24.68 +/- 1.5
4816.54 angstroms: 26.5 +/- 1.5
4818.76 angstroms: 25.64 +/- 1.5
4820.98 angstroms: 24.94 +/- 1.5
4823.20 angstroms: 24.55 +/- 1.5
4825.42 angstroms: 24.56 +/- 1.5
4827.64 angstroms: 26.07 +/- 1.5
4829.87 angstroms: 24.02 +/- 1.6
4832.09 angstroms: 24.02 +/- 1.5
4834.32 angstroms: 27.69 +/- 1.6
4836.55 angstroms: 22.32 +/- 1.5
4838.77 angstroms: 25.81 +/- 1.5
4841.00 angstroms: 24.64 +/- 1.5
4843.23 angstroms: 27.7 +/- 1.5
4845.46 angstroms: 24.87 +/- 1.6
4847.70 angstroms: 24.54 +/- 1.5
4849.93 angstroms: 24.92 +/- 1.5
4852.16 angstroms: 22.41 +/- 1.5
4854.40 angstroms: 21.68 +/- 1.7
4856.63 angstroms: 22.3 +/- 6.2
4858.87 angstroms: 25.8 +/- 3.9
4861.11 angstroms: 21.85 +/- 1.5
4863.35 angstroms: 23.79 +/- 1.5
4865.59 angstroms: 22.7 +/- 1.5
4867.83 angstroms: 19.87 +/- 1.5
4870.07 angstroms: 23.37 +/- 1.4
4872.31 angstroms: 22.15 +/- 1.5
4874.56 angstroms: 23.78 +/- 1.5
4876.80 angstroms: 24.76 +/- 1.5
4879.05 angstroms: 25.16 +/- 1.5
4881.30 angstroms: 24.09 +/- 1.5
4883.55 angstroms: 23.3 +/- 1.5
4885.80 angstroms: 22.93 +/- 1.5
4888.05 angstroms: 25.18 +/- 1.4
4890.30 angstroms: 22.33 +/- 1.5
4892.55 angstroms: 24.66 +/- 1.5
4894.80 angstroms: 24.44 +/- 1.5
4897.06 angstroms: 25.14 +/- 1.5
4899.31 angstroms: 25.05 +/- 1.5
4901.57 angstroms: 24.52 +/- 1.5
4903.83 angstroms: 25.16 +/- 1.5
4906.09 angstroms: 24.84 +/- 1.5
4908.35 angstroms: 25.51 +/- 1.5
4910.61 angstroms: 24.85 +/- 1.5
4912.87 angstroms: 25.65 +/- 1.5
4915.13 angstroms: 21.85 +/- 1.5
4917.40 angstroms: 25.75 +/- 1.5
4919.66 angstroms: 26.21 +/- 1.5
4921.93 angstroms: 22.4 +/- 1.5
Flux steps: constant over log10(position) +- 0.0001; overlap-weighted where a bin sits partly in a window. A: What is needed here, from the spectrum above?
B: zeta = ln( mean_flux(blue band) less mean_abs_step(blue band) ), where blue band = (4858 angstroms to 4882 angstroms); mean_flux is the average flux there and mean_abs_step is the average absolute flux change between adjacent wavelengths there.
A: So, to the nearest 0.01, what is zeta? 3.07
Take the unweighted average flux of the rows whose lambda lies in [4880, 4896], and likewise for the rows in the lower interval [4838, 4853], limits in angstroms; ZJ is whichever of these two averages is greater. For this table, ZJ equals 25.0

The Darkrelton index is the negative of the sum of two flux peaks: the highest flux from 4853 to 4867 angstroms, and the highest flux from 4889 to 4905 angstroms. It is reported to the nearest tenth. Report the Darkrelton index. -51.0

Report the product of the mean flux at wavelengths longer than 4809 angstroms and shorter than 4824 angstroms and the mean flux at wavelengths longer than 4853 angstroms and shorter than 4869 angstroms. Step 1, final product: 576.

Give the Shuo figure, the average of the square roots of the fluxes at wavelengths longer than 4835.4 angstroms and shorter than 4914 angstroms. 4.90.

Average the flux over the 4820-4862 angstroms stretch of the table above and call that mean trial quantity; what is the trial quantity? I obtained 24.5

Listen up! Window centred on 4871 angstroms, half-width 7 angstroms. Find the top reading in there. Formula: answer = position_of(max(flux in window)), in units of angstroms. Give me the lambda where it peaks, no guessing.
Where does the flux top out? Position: 4876.80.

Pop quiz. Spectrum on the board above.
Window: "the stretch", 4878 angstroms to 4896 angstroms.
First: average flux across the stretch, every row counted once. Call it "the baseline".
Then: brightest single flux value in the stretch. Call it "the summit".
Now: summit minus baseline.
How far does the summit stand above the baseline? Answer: 1.17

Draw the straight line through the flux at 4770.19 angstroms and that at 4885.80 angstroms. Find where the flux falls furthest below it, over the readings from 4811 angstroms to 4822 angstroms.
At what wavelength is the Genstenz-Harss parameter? 4814.32 angstroms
